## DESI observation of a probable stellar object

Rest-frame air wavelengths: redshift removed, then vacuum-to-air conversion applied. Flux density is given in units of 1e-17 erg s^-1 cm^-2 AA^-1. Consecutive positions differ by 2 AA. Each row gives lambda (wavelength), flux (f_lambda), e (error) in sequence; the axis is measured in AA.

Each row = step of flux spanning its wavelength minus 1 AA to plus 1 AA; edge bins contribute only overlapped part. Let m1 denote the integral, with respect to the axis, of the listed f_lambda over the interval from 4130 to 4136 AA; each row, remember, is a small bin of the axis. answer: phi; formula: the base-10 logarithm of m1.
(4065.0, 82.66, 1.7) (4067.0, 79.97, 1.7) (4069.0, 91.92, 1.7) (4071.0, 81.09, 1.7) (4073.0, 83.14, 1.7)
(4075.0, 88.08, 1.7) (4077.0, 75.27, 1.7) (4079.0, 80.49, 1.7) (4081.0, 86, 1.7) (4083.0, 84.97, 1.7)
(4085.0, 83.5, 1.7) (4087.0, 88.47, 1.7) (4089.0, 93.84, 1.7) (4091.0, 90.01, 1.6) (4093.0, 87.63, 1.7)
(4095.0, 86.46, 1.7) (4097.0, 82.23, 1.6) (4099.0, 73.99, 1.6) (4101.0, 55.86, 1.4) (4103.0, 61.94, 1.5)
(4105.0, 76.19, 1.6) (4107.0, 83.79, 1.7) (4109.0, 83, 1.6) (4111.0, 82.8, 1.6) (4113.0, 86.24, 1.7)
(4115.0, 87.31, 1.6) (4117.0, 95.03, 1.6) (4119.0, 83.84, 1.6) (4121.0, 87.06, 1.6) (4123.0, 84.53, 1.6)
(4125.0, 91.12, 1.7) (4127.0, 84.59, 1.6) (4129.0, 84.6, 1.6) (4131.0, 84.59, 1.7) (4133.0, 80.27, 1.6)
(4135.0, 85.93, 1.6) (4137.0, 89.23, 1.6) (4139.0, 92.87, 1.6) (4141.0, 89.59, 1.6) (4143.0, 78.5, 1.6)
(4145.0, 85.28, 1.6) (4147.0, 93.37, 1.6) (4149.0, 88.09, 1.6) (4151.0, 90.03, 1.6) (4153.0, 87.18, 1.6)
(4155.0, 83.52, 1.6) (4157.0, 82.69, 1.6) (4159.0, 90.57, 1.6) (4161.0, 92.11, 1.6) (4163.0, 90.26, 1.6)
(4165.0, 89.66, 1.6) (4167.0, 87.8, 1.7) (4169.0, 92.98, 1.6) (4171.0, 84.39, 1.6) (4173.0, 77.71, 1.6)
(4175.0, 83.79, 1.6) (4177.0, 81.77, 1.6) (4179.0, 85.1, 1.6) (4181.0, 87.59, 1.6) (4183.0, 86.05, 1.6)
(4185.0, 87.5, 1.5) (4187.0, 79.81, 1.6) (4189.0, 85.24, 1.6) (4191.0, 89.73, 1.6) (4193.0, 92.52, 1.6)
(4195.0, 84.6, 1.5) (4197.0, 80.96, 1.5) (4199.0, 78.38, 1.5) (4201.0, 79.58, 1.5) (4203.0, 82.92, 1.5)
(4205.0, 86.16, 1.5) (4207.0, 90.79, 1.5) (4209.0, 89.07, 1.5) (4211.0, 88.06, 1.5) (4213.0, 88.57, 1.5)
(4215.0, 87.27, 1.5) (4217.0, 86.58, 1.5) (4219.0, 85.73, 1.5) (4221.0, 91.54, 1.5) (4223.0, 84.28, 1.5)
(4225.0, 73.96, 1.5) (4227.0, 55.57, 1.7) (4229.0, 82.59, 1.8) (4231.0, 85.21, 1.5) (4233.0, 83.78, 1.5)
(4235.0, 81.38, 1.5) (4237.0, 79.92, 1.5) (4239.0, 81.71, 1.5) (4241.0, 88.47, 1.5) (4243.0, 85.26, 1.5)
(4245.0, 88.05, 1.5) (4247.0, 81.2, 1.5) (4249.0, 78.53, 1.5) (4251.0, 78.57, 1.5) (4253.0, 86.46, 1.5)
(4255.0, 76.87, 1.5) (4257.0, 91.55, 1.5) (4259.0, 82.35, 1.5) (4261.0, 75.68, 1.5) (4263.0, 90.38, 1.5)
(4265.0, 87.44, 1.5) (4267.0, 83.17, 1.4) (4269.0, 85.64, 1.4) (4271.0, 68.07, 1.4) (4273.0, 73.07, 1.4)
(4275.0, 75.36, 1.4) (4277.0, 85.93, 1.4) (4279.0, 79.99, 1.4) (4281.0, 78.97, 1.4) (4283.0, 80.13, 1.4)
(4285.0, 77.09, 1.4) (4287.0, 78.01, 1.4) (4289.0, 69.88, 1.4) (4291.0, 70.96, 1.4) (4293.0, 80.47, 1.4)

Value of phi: 2.70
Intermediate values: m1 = 502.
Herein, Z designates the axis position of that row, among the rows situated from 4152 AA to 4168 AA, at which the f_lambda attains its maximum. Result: 4161.0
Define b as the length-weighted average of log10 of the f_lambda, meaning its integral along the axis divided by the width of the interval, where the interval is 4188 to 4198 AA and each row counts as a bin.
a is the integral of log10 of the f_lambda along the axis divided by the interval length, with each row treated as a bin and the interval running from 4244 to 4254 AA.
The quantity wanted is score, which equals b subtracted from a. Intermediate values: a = 1.916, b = 1.94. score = -0.021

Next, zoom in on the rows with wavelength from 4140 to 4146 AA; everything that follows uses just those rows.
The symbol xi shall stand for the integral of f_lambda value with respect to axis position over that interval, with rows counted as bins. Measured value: 507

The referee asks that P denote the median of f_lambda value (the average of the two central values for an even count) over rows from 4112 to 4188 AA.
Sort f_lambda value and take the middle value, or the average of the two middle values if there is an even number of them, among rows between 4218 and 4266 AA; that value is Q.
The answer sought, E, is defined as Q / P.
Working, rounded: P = 87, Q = 83.2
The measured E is 0.96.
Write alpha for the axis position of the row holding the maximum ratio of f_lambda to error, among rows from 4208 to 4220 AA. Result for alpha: 4209.0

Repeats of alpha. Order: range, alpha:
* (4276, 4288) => 4277.0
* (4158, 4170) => 4169.0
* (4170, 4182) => 4181.0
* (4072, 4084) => 4075.0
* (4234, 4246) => 4241.0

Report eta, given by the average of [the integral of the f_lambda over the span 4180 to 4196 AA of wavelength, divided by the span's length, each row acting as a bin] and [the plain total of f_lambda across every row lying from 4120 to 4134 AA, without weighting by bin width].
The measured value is 342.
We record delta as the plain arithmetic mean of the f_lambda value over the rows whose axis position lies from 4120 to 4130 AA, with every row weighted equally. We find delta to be 86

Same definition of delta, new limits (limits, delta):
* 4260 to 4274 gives 80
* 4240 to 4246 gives 87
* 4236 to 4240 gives 81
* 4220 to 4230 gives 78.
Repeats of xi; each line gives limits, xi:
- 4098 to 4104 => 384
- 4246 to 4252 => 477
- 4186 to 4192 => 510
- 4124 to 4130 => 521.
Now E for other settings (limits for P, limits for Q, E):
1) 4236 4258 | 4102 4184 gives 1.05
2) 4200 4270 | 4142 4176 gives 1.03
